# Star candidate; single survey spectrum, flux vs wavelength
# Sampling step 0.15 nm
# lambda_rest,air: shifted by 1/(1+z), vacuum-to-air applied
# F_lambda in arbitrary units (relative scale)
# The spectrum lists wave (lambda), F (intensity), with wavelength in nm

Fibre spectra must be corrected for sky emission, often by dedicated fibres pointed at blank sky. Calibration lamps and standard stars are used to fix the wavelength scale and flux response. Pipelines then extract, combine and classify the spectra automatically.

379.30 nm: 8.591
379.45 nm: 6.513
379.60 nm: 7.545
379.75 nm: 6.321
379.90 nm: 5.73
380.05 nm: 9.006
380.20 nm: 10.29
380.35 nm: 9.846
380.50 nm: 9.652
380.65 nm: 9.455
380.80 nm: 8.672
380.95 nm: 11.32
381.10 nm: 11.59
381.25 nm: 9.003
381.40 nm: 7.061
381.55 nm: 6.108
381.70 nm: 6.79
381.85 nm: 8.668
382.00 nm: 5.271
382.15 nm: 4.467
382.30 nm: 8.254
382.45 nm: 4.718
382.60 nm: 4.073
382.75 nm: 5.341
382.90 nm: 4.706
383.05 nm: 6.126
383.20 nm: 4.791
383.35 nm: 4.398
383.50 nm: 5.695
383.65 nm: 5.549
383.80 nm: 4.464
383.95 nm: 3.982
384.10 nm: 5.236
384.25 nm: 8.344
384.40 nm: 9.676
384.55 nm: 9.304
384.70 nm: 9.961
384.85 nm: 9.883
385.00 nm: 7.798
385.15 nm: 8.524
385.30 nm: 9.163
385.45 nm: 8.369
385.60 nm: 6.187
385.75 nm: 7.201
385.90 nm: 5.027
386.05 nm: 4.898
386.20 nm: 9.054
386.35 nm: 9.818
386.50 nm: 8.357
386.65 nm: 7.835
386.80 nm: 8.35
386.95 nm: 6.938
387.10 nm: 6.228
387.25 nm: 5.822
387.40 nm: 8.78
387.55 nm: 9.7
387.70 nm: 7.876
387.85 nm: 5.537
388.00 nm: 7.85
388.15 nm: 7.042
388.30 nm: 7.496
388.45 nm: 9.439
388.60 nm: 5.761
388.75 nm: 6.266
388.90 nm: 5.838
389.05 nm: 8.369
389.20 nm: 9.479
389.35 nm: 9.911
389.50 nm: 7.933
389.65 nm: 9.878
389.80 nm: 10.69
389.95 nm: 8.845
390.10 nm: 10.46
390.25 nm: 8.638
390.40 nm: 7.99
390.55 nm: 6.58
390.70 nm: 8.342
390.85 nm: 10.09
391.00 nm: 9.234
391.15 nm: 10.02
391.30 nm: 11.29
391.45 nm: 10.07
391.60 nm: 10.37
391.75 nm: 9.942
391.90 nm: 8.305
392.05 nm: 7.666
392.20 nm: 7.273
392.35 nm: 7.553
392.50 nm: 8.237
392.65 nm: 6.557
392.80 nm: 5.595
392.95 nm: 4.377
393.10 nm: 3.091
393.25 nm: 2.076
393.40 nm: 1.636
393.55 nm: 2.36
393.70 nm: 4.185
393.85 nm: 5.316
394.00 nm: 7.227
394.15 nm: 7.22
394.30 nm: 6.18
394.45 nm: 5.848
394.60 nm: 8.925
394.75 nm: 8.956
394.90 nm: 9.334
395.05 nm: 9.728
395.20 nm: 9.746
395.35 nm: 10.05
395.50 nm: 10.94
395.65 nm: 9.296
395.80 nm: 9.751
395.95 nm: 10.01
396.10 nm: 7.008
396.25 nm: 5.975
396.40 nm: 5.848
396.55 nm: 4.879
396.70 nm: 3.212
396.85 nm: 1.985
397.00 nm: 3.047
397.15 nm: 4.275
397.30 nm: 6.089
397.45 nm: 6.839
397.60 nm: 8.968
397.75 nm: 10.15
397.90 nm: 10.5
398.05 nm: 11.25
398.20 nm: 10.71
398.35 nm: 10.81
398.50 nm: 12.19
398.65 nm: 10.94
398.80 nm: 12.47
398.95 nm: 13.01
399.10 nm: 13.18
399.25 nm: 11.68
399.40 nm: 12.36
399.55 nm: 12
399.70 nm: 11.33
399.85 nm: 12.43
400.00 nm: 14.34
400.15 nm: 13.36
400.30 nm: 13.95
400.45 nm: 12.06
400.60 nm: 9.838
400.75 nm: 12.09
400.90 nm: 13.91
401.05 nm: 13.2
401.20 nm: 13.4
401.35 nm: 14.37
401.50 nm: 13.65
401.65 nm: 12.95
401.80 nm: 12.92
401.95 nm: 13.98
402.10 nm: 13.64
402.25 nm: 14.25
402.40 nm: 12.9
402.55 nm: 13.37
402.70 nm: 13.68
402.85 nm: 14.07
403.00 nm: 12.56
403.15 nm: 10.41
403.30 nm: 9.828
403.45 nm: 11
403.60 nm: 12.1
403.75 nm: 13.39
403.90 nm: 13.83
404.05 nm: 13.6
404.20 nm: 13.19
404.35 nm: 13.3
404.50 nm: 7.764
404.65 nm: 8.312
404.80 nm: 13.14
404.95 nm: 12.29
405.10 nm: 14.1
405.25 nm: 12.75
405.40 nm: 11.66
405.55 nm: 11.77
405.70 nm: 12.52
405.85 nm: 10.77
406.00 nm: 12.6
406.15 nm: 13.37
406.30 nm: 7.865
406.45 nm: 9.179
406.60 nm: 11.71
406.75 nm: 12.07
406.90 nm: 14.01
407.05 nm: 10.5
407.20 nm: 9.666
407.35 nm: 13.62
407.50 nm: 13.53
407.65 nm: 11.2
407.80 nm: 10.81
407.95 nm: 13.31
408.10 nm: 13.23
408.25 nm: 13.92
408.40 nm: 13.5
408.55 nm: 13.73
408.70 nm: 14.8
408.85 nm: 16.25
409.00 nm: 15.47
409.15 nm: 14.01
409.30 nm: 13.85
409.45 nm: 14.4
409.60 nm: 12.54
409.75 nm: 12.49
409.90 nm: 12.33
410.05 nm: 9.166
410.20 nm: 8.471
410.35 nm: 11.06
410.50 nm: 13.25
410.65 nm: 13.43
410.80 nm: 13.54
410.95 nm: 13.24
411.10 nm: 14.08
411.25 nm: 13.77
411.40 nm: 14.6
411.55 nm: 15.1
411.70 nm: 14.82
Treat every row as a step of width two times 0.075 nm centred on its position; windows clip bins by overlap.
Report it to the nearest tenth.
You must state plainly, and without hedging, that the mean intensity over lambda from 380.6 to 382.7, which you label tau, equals 7.5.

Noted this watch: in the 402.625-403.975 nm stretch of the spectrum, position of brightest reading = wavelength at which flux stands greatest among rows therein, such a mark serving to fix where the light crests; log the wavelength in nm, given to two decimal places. 402.85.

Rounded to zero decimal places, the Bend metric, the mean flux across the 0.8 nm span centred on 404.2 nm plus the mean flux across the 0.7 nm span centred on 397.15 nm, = 17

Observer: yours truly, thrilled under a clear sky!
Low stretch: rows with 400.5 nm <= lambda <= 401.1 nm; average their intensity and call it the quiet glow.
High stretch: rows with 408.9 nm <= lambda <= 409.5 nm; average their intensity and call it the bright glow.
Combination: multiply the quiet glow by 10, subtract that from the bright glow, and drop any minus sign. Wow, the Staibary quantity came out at 108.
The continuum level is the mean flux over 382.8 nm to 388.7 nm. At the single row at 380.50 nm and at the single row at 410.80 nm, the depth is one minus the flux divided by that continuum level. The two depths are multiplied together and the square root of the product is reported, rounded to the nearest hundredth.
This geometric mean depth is 0.55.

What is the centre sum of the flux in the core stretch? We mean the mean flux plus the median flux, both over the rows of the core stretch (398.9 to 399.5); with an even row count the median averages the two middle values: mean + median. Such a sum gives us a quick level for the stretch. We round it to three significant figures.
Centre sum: 25.2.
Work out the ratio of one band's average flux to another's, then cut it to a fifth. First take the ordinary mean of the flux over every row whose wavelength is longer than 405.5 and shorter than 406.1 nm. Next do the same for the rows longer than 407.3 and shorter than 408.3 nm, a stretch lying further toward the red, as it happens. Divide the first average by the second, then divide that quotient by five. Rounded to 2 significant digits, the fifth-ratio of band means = 0.19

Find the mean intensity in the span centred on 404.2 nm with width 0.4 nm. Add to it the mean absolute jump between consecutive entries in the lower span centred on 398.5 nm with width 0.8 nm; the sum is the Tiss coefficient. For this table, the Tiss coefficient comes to 14.4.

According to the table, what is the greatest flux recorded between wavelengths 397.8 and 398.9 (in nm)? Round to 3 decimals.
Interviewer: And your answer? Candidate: 12.470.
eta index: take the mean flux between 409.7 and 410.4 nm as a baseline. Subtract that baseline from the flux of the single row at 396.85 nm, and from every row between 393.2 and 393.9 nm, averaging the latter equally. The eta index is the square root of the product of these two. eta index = 8.1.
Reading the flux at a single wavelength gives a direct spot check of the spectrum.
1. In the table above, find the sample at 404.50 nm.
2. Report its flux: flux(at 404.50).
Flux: 7.764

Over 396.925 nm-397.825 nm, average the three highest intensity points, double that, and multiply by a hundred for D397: 1730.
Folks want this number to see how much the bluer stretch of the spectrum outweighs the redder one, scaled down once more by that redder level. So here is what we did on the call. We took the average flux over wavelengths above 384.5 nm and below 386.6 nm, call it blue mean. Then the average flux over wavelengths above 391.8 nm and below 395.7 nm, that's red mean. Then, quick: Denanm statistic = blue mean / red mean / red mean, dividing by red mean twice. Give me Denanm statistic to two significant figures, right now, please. 0.17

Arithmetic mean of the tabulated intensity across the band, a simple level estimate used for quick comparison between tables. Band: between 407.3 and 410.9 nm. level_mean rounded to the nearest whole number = 13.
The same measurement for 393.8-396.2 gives 8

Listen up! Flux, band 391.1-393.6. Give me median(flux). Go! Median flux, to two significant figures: 7.6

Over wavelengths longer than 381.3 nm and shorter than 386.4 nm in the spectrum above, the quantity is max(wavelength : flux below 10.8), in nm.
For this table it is 386.35 nm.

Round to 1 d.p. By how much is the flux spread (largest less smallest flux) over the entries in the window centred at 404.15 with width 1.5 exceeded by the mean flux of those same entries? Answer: 5.9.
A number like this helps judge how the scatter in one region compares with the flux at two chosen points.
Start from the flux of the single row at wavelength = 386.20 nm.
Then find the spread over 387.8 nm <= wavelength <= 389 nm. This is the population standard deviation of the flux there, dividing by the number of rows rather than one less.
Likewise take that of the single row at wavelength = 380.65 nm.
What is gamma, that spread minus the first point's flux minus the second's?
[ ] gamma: -17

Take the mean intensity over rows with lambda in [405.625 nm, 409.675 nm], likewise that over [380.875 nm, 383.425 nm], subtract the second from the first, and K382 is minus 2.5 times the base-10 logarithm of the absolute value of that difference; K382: -2.0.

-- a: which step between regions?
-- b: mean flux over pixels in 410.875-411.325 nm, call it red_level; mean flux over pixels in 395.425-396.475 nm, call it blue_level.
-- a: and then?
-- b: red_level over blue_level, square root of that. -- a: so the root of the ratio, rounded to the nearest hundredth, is 1.28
